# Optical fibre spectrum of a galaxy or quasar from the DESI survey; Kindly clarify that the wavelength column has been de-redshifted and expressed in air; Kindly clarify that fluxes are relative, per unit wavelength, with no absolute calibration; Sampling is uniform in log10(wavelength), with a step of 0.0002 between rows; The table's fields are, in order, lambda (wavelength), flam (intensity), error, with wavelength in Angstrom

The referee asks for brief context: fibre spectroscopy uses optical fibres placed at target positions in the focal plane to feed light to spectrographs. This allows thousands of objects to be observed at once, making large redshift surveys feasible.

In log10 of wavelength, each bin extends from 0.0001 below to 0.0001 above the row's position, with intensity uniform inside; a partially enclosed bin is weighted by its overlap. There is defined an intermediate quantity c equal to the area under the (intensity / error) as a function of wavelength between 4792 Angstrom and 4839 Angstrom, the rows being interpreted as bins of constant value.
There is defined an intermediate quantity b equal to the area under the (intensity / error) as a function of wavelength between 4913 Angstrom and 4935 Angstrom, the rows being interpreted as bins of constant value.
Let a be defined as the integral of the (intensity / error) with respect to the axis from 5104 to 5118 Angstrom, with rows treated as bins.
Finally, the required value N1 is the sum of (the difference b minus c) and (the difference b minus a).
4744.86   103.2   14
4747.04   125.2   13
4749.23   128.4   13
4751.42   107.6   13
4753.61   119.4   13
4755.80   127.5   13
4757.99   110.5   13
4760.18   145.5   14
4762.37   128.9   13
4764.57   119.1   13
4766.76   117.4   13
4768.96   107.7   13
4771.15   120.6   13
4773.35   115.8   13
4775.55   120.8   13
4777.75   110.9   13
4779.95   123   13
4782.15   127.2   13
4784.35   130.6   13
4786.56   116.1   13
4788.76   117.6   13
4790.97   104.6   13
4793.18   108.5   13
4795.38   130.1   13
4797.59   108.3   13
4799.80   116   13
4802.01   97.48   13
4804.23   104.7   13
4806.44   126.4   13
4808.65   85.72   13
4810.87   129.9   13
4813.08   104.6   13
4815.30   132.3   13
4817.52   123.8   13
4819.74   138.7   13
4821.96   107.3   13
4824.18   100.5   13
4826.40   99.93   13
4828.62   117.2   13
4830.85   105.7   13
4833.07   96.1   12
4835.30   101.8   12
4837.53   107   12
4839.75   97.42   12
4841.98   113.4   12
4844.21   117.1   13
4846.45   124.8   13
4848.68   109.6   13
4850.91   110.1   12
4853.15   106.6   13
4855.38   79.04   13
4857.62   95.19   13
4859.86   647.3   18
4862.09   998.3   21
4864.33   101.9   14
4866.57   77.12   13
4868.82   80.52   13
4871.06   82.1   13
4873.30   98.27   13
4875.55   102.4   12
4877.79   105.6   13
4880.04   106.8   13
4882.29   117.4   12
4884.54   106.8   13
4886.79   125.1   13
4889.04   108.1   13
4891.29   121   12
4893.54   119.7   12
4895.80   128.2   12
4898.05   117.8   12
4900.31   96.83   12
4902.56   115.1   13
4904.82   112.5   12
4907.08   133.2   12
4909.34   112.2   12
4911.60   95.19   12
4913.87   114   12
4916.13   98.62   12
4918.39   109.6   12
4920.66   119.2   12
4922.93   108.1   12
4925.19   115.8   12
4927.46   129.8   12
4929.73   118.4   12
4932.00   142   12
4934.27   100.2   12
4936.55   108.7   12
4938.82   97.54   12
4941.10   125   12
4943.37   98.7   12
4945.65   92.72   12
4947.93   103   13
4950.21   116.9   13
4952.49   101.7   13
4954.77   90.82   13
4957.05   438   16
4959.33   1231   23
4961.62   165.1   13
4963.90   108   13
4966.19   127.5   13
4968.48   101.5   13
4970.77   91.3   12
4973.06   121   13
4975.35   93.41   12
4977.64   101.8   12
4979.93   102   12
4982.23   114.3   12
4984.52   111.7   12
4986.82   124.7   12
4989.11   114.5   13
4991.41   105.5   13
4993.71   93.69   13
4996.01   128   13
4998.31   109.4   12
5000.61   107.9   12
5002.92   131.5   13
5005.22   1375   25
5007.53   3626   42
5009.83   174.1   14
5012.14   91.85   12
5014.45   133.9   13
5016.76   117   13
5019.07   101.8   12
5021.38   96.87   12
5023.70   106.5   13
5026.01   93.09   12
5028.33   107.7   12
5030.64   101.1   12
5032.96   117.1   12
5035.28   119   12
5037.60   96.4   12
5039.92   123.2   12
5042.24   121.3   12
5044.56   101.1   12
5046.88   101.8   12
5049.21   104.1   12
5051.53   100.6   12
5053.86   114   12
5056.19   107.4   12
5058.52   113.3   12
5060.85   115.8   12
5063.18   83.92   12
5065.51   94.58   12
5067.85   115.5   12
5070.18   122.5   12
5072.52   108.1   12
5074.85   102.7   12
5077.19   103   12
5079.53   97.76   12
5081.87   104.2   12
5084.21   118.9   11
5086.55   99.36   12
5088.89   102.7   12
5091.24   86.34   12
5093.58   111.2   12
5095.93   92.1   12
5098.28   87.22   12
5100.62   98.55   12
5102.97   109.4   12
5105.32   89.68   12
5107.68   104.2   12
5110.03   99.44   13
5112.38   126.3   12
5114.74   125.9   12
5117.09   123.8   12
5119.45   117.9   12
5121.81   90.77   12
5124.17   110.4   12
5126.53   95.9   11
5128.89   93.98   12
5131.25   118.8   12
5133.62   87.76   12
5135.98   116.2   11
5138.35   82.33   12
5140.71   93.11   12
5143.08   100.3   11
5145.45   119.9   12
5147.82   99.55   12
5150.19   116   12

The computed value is -111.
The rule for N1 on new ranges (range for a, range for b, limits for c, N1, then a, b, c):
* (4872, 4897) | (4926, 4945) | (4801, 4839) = -190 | 225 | 181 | 327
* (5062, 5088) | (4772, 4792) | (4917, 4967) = -468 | 229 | 182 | 604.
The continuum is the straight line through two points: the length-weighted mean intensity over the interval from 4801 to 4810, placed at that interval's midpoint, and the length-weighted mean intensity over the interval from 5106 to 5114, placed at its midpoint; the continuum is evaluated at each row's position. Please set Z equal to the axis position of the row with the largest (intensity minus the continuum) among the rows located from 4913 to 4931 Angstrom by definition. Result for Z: 4927.46 Angstrom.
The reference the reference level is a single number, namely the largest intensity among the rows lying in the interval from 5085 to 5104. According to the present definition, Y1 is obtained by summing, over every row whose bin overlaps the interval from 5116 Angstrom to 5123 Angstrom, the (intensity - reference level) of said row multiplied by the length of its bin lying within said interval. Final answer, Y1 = -4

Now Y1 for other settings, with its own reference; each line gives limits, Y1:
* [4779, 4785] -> 93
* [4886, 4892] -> 38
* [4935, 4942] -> -13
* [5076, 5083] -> -67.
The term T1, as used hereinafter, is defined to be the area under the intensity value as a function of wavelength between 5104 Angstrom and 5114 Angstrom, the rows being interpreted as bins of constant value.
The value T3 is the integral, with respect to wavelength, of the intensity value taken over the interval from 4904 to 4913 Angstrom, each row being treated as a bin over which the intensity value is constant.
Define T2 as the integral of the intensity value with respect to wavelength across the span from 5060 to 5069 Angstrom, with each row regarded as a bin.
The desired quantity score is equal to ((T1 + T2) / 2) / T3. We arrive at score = 0.97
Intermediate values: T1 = 1058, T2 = 917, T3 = 1019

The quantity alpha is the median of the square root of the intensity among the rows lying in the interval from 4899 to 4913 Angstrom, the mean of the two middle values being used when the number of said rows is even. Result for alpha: 10.6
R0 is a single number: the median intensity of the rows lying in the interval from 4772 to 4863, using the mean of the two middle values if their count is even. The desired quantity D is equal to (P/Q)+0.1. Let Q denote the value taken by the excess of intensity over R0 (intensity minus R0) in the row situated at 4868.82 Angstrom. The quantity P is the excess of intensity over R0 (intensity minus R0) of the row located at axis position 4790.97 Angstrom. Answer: 0.3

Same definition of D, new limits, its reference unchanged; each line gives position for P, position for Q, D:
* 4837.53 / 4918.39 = 3.1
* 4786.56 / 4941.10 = 0.5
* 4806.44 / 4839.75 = -1.0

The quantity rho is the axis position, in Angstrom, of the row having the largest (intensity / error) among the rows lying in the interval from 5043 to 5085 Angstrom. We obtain 5084.21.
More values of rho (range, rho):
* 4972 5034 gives 5007.53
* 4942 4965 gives 4959.33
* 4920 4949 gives 4932.00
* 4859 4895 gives 4862.09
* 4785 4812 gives 4795.38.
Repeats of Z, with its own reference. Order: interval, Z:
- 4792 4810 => 4795.38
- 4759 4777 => 4760.18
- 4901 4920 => 4907.08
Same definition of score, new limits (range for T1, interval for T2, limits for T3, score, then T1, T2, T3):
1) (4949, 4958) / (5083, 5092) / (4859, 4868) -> 0.32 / 1629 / 923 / 3942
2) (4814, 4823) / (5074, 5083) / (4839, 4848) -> 1.00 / 1126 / 916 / 1022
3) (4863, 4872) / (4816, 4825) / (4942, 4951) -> 1.10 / 960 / 1069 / 926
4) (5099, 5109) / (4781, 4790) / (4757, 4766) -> 0.93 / 999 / 1103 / 1133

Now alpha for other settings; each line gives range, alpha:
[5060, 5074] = 10.6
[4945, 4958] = 10.1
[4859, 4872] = 9.6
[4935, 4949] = 10.0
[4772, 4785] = 11.0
